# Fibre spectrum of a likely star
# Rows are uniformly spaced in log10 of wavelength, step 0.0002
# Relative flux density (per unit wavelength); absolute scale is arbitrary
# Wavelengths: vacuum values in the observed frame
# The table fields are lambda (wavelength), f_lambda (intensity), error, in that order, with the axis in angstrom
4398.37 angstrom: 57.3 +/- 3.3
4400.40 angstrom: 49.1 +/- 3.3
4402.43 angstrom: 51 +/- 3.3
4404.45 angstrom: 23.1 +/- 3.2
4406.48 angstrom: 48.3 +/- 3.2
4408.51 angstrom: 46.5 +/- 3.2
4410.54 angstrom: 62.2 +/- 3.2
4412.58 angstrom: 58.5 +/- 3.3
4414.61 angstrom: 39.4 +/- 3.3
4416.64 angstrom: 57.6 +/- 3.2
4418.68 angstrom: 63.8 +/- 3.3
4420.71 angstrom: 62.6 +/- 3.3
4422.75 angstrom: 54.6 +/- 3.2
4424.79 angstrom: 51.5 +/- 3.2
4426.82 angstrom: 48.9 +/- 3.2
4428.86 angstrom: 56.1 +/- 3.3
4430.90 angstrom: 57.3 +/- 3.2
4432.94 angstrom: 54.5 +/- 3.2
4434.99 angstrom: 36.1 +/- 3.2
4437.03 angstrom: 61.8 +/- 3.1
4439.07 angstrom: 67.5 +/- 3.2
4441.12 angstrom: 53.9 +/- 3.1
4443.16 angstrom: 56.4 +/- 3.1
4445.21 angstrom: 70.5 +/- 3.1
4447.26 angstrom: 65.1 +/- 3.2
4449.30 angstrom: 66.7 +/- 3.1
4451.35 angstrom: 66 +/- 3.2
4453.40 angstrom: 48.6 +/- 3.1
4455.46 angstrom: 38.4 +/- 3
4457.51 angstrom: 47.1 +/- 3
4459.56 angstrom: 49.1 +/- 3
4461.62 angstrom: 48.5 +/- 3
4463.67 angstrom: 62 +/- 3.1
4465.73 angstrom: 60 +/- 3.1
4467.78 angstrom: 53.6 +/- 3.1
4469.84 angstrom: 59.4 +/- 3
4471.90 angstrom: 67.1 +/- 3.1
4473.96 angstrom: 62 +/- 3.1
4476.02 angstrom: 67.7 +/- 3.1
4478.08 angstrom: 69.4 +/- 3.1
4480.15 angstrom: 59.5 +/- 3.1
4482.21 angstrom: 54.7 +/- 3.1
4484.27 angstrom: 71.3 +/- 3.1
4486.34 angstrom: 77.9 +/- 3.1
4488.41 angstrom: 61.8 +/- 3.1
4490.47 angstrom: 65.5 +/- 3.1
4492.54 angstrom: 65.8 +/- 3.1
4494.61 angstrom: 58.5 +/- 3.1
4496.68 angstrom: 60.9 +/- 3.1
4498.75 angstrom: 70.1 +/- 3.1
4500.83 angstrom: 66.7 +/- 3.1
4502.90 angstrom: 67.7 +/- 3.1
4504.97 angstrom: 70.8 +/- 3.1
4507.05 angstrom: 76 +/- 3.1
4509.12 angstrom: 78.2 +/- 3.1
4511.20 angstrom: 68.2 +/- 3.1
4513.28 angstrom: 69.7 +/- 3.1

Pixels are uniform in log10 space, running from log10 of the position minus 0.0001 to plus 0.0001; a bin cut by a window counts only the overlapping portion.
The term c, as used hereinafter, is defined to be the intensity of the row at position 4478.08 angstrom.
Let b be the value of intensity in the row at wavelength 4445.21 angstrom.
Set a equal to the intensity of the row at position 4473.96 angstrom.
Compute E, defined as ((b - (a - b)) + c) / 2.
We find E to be 74.2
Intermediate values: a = 62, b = 70.5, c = 69.4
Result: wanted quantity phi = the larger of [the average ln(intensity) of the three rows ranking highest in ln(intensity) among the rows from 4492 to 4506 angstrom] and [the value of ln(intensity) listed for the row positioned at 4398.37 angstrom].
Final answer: 4.24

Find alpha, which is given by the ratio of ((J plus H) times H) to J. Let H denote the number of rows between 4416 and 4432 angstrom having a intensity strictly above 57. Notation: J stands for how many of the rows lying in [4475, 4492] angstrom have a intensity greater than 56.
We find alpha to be 6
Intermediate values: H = 4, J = 7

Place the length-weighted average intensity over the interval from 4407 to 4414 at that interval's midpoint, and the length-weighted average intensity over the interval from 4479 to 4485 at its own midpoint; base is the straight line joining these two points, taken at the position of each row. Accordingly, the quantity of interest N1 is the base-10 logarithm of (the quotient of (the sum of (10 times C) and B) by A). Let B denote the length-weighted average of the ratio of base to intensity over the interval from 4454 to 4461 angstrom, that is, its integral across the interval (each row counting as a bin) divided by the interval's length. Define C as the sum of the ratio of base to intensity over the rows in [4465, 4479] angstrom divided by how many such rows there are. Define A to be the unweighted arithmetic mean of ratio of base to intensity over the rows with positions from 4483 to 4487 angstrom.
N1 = 1.12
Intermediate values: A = 0.83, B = 1.31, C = 0.97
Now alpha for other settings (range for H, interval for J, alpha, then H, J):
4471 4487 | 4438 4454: 15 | 7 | 6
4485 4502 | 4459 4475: 21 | 8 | 5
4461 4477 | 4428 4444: 13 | 6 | 5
